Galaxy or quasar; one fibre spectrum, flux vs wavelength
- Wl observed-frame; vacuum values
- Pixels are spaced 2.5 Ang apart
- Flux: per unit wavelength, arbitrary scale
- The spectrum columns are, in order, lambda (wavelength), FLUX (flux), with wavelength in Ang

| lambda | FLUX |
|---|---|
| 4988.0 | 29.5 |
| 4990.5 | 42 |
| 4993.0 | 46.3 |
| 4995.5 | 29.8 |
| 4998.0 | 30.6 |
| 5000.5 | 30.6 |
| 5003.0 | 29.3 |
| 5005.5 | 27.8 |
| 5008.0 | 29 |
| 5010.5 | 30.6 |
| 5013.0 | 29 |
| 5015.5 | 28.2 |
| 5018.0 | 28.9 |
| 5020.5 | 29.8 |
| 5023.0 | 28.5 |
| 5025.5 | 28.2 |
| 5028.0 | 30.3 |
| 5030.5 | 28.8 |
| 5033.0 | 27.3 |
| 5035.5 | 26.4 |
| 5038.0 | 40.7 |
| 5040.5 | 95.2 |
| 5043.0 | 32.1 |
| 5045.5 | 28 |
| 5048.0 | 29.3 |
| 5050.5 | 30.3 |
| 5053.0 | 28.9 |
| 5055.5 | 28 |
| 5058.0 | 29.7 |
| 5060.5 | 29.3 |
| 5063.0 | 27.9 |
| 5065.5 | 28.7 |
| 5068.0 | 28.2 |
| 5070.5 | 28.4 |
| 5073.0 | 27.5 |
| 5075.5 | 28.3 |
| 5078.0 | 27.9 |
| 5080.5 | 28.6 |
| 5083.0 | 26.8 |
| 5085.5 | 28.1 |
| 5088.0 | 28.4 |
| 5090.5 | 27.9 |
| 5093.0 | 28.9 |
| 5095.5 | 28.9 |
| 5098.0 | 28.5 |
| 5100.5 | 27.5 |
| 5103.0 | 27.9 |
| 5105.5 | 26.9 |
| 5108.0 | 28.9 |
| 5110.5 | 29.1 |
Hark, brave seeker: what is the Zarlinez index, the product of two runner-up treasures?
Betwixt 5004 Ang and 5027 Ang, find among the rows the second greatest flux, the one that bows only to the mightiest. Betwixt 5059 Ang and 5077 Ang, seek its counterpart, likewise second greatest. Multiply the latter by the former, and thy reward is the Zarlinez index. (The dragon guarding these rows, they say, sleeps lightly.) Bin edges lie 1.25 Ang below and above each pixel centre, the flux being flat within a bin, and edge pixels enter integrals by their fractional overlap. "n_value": 855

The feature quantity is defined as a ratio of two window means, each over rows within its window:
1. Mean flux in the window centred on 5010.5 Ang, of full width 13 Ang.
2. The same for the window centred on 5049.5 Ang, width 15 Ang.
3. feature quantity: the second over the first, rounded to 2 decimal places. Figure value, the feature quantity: 1.02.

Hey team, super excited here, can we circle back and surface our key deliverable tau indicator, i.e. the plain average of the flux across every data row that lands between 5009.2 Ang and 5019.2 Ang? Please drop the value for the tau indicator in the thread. 29.2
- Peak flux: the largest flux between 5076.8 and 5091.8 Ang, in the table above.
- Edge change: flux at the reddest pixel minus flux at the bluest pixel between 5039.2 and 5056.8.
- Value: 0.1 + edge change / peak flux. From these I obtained -2.25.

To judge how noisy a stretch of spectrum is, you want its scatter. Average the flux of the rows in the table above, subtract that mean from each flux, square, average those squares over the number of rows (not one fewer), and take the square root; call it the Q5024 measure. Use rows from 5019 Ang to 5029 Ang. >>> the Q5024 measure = 0.9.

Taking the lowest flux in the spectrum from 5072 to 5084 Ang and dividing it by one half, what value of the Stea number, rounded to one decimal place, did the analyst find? 53.6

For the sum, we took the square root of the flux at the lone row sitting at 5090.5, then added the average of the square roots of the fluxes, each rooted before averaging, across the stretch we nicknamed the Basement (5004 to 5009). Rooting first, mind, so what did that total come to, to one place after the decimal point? 10.6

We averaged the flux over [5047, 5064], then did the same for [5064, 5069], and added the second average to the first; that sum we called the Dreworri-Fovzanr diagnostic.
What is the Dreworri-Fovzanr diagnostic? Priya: 57.5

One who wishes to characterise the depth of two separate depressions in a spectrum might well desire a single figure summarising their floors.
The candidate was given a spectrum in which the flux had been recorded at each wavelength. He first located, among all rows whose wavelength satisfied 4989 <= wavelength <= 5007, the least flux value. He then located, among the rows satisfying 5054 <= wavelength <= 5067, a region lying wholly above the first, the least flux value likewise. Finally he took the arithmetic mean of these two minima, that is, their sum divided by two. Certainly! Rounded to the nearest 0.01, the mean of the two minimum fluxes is 27.85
